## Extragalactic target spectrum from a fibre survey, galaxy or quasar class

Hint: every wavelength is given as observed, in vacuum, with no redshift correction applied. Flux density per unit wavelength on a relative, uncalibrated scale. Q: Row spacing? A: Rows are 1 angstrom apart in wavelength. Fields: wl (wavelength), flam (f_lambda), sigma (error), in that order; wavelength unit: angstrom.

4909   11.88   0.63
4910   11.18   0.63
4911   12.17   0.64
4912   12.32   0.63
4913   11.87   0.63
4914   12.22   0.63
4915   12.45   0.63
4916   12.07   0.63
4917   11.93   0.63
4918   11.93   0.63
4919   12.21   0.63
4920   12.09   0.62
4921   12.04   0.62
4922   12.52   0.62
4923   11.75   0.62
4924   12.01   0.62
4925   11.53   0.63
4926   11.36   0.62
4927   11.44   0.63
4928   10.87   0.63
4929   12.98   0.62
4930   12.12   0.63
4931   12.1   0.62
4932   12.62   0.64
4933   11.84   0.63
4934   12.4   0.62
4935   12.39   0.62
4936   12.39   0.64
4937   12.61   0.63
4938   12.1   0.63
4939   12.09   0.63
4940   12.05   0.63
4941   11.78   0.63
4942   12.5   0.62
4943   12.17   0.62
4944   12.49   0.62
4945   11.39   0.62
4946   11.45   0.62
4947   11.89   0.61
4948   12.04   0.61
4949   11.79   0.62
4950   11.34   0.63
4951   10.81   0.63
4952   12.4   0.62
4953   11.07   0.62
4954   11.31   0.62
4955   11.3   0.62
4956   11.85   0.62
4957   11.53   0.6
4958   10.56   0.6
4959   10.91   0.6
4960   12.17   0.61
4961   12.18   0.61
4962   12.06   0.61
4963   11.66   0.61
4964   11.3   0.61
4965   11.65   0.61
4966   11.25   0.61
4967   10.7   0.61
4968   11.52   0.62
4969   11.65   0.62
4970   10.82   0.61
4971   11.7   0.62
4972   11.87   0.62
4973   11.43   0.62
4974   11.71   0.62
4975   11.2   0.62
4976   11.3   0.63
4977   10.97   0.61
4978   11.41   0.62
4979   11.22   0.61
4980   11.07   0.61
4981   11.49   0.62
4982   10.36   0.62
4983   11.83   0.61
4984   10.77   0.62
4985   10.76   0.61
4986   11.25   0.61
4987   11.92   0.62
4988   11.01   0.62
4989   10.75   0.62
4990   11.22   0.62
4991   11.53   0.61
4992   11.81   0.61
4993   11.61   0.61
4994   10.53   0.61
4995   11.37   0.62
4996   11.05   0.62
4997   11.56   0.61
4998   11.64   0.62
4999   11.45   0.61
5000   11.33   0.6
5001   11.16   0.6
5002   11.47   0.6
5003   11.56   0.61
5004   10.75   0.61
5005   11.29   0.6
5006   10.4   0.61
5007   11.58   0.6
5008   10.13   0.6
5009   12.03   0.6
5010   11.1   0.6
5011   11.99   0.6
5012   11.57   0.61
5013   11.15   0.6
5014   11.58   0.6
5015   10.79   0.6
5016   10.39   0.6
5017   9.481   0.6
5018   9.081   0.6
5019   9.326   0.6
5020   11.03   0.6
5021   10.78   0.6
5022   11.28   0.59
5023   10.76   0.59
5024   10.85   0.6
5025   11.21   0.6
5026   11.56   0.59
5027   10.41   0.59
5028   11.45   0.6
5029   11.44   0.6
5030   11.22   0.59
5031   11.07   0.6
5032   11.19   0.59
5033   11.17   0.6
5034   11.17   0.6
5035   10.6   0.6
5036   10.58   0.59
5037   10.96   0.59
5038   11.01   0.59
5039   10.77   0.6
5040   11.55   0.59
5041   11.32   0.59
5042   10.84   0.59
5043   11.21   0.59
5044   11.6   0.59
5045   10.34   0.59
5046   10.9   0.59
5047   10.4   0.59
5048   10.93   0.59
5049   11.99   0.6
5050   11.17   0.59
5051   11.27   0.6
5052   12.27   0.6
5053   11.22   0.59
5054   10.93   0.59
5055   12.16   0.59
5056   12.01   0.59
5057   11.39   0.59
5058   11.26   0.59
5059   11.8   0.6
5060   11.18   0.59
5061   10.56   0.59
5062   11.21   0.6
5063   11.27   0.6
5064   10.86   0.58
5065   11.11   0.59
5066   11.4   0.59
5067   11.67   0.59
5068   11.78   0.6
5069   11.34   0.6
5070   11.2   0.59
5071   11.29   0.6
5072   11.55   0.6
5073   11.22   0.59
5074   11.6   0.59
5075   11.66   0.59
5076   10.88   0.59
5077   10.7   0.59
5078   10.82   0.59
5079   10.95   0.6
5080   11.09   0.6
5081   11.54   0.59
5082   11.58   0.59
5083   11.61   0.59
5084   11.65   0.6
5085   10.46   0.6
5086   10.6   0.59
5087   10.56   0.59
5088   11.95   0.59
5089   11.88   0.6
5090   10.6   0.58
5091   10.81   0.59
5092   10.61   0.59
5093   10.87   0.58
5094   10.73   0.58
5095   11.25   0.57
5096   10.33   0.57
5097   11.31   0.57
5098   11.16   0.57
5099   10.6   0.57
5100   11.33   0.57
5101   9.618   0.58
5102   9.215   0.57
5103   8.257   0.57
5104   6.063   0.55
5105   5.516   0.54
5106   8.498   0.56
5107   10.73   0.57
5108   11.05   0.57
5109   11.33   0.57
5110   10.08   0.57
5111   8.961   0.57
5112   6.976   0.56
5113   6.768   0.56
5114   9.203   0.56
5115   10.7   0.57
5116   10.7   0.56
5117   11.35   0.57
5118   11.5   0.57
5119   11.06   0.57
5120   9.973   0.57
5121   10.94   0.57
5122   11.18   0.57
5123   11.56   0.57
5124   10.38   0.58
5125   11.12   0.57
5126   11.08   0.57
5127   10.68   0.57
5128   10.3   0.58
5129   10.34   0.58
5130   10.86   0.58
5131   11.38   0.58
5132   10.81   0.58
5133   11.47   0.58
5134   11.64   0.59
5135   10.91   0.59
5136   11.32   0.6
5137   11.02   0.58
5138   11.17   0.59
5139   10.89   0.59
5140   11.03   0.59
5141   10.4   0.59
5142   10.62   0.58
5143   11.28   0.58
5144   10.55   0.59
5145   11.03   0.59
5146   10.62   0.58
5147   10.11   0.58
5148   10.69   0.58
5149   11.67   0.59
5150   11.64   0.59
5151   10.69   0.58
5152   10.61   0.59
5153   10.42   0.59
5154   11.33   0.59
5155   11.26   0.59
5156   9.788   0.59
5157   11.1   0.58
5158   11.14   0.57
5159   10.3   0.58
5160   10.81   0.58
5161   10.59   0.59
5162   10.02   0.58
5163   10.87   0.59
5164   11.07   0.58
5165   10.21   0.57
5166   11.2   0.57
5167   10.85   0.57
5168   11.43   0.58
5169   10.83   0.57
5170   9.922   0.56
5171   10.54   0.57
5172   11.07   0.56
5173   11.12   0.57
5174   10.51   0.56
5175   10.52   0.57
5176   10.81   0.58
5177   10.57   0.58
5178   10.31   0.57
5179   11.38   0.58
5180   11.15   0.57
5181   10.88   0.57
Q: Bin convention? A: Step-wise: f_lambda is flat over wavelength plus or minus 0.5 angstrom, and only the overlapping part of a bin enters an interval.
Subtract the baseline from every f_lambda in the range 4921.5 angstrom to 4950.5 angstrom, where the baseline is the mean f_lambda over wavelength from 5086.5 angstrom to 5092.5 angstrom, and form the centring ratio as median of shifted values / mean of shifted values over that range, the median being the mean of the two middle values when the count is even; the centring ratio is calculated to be 1.05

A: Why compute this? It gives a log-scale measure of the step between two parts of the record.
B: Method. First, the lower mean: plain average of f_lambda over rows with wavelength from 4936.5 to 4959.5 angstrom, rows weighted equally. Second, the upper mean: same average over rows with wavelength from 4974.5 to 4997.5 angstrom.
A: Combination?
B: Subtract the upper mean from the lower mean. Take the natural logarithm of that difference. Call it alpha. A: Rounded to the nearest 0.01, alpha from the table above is -0.70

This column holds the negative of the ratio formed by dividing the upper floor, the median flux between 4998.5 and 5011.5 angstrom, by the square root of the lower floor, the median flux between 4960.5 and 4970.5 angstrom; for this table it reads -3.33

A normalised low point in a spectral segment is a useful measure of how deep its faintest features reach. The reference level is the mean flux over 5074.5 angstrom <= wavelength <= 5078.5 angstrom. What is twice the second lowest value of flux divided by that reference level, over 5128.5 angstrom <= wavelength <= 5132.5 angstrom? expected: 1.96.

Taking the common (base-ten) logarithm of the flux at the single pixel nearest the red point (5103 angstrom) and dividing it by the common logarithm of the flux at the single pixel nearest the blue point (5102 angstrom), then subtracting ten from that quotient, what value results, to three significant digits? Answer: -9.05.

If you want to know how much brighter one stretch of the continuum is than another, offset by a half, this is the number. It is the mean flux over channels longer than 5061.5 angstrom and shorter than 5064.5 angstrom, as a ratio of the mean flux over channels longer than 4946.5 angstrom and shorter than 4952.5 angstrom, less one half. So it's 0.45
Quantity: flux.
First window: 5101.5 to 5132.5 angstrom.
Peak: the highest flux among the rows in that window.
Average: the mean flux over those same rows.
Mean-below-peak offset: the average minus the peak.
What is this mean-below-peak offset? -1.6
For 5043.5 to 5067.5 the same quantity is -1.0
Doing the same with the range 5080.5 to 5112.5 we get -1.7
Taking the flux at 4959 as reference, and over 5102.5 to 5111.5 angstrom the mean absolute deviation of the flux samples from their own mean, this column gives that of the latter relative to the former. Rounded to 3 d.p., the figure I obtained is 0.151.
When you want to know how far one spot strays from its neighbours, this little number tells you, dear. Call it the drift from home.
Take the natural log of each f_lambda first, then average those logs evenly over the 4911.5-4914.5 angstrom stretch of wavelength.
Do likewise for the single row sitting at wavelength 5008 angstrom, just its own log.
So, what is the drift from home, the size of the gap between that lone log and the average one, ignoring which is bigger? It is 0.18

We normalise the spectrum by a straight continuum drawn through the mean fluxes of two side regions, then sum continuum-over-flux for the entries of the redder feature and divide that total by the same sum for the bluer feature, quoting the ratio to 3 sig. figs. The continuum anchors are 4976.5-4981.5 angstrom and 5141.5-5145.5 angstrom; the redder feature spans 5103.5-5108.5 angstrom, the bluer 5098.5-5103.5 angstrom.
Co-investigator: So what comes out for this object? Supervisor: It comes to 1.25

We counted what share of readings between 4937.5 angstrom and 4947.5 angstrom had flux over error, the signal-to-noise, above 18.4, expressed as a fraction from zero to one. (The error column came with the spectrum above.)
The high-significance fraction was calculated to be 0.90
